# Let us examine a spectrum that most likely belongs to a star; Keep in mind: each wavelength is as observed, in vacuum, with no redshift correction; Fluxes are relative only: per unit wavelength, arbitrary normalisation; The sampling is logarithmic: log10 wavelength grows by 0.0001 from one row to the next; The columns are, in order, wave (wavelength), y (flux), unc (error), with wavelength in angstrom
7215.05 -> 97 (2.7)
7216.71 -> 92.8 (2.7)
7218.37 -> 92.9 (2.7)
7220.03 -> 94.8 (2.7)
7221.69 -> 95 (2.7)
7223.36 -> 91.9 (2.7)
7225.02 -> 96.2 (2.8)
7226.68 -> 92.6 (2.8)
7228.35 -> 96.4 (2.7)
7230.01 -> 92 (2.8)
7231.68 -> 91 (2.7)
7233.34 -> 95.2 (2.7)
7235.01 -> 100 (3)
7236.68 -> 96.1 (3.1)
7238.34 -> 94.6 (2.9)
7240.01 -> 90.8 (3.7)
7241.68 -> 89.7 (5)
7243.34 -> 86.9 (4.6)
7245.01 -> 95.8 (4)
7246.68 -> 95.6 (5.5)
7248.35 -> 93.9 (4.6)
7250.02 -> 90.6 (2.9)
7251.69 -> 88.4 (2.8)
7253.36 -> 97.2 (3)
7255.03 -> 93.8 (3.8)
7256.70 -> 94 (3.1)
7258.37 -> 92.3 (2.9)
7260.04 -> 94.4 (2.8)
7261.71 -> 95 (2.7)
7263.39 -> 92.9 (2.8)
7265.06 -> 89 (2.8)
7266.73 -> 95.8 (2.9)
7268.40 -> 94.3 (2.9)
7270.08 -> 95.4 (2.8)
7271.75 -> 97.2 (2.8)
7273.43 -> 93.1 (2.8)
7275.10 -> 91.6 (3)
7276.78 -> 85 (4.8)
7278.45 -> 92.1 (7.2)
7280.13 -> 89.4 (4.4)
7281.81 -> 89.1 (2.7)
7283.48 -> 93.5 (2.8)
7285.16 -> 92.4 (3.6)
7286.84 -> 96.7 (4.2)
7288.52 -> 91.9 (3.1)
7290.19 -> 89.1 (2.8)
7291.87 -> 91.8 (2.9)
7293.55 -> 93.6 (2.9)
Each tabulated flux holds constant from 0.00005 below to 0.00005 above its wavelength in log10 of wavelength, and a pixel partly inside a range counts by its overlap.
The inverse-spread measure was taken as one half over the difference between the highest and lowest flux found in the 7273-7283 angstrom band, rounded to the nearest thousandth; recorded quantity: 0.062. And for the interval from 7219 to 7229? 0.111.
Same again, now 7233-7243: 0.049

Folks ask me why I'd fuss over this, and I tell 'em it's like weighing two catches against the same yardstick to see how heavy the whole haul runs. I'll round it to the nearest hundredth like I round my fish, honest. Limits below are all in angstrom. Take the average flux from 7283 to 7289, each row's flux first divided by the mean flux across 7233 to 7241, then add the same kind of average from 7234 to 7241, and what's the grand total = 1.98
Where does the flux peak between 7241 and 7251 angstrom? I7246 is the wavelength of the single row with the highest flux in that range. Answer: 7245.01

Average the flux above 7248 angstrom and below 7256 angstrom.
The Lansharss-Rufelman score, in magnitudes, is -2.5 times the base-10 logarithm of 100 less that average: -2.15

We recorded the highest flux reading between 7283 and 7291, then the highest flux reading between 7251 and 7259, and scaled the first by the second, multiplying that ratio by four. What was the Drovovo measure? 3.98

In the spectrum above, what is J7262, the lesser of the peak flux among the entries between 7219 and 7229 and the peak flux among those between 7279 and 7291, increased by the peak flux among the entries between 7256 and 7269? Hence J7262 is 192.2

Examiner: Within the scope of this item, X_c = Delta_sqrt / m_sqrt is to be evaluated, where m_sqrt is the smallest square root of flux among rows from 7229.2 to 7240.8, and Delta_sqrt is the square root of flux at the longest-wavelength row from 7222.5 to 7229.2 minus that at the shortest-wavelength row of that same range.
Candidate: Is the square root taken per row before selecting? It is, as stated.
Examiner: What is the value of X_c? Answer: 0.024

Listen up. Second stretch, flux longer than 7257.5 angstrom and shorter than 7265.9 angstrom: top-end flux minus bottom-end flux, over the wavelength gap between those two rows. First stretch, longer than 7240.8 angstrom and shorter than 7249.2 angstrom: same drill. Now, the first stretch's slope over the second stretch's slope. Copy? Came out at -1.3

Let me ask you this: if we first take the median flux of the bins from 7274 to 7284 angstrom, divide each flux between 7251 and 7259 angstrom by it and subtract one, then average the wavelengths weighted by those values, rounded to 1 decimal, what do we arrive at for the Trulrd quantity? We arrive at 7255.6 angstrom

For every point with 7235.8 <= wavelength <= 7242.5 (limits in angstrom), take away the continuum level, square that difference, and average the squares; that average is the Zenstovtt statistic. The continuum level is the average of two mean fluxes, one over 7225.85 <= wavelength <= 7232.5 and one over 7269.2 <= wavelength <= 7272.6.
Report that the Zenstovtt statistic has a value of 10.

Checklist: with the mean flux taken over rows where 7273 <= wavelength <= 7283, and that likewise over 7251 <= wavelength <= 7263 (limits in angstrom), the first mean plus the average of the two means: 182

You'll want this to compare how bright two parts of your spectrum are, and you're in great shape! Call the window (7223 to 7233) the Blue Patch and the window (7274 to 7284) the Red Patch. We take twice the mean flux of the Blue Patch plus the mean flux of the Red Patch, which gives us 277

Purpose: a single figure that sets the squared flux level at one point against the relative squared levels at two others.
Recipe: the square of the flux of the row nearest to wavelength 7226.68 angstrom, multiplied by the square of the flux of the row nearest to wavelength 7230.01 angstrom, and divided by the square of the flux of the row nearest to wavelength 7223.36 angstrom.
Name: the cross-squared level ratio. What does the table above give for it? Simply 8593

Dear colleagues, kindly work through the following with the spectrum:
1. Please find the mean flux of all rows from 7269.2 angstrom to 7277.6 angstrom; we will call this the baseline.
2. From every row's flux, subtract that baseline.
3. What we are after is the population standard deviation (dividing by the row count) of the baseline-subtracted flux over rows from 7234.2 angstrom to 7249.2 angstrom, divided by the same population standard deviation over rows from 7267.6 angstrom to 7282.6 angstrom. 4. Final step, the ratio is 1.07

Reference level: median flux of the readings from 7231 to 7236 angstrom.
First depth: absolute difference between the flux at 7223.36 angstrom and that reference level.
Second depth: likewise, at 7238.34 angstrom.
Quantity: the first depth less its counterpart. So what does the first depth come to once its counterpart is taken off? 2.7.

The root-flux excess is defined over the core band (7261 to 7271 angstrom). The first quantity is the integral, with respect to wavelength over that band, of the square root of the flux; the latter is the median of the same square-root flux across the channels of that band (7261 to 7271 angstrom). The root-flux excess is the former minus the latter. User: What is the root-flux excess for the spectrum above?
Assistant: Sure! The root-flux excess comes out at 87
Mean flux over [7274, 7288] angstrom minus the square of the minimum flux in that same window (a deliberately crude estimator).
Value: -7134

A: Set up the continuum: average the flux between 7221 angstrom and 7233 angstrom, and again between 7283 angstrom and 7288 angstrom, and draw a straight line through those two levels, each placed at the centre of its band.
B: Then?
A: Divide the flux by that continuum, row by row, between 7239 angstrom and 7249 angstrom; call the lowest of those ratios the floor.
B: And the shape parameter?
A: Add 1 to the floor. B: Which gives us 1.93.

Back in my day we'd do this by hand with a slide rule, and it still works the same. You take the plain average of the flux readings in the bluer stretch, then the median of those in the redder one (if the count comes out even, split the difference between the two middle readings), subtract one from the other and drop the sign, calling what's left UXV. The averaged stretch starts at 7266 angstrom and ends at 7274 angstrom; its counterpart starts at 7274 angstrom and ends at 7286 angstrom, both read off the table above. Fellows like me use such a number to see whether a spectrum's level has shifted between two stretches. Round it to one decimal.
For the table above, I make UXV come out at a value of 3.6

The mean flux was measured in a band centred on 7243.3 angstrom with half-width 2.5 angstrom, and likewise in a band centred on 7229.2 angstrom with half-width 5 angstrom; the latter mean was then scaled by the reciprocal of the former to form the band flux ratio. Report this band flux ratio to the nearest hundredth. 1.03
